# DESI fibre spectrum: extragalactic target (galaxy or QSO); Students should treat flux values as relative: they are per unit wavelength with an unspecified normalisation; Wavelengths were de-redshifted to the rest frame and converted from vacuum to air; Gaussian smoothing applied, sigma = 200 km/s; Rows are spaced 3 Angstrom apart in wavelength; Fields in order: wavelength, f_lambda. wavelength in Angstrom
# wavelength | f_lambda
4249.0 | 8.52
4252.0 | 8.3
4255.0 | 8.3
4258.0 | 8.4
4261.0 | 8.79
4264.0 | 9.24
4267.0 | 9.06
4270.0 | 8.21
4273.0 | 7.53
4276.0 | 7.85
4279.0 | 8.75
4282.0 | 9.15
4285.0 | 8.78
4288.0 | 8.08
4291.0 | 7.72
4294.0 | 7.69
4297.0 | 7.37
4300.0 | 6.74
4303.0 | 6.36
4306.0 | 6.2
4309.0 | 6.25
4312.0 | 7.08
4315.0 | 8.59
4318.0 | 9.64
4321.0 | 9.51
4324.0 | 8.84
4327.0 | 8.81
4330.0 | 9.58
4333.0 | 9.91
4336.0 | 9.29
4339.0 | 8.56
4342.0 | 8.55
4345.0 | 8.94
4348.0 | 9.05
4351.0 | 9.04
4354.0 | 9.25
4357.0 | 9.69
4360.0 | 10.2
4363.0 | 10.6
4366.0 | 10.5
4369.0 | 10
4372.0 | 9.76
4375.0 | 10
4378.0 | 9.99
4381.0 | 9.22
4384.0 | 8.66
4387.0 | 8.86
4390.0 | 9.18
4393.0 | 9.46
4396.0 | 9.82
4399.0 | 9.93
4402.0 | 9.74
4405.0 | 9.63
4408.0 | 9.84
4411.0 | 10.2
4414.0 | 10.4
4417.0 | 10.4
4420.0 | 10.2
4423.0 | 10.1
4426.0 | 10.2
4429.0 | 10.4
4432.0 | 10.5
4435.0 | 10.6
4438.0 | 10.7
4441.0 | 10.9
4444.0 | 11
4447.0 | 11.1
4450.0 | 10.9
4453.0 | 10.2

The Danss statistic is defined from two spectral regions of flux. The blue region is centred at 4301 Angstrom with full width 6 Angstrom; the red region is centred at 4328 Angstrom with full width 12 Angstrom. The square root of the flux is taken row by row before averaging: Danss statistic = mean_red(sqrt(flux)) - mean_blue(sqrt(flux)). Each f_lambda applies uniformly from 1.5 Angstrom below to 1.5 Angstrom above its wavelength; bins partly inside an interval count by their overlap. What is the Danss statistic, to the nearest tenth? 0.5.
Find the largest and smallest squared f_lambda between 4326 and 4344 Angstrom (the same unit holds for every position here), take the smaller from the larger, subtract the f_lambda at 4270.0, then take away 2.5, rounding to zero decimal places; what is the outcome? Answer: 14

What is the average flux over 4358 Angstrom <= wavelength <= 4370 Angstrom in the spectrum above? 10.3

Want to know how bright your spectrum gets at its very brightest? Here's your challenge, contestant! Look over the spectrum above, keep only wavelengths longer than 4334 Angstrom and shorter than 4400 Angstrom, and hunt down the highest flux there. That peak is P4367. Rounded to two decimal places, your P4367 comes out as 10.60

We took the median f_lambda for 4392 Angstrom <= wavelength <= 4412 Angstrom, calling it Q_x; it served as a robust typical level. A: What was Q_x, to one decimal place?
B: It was 9.8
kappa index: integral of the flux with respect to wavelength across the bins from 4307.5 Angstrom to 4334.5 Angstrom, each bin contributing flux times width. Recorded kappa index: 235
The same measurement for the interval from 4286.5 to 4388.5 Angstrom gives 896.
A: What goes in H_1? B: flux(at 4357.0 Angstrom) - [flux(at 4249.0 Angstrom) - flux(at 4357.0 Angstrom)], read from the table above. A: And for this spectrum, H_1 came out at 10.9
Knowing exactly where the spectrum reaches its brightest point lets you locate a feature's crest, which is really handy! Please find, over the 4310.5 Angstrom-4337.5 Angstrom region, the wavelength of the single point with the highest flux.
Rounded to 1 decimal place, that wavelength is 4333.0 Angstrom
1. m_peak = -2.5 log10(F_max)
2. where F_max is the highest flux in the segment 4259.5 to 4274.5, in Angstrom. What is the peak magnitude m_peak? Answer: -2.41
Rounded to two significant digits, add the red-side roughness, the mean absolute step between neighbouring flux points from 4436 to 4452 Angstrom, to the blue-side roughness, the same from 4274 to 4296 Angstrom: 0.61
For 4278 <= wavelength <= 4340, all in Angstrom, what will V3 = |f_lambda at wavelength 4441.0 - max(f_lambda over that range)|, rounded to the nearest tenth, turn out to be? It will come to 1.0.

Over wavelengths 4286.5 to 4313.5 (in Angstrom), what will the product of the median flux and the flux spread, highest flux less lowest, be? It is 13.3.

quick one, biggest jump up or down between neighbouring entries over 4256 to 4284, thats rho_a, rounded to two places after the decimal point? 0.90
